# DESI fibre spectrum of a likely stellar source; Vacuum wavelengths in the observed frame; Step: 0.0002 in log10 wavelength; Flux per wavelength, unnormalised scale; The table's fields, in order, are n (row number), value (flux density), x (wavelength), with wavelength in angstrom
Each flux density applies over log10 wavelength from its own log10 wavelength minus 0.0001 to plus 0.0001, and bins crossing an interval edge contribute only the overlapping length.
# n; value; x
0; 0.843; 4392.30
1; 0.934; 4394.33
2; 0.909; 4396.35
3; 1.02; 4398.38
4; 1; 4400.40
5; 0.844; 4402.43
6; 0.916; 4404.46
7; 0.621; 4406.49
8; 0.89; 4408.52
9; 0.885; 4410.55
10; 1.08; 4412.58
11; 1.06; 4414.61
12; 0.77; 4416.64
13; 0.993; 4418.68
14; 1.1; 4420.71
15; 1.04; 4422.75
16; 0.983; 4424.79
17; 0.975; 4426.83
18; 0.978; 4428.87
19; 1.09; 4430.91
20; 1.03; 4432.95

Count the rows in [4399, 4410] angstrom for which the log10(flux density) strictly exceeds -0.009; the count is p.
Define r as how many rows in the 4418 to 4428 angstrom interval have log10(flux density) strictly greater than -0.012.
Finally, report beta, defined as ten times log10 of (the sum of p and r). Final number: 7.8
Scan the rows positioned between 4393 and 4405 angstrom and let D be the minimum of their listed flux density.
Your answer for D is 0.844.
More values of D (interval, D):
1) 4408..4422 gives 0.77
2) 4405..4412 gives 0.621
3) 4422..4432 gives 0.975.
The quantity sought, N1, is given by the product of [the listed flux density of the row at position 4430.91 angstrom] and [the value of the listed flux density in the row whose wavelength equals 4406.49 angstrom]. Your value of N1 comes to 0.68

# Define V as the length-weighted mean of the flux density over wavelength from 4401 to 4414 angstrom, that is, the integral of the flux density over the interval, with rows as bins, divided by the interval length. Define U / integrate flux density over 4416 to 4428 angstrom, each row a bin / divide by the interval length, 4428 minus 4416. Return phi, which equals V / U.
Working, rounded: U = 0.983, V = 0.88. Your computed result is 0.90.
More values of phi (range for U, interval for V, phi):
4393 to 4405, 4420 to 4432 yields 1.10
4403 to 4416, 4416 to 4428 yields 1.09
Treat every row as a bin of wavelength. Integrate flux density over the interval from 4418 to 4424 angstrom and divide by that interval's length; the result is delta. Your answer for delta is 1.04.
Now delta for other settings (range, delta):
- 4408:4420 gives 0.95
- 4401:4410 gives 0.83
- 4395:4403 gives 0.95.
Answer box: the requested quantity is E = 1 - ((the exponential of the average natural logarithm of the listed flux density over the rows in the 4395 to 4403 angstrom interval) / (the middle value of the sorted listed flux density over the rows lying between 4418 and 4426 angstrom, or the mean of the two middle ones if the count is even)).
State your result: 0.07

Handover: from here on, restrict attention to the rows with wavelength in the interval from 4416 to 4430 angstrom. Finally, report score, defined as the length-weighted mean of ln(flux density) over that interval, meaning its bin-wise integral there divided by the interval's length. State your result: -0.02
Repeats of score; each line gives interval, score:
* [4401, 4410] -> -0.20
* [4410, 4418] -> -0.06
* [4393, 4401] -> -0.04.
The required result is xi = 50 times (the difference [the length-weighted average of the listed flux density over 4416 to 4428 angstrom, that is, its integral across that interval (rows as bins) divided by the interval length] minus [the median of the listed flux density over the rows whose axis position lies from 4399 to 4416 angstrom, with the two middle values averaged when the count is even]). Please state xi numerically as 4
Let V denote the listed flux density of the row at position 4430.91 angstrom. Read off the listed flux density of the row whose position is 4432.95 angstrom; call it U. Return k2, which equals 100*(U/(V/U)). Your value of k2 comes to 97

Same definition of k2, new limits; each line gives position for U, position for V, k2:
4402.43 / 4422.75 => 68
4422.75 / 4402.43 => 128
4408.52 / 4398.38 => 78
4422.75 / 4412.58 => 100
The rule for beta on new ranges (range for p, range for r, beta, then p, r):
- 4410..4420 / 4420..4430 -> 9.0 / 3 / 5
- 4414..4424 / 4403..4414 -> 7.0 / 4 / 1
